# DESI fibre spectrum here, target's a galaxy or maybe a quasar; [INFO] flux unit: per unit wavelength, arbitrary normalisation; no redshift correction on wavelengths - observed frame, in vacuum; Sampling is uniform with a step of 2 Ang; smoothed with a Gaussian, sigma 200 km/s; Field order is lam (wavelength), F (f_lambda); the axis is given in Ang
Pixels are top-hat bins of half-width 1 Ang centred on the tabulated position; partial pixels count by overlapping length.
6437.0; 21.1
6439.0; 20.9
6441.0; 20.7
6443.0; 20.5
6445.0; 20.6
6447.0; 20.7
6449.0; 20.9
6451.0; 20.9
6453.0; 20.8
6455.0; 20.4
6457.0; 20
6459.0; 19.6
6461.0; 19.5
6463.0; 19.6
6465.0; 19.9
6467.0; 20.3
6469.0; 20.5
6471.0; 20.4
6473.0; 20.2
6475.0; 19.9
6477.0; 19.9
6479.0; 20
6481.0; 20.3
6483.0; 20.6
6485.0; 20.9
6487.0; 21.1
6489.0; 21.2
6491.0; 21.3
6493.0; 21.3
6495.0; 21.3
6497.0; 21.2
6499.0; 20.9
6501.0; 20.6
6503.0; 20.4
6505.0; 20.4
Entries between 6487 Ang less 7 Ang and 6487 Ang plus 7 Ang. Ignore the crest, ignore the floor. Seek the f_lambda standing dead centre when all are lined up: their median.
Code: 21.1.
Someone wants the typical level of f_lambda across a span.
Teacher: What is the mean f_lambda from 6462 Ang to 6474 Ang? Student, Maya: 20.15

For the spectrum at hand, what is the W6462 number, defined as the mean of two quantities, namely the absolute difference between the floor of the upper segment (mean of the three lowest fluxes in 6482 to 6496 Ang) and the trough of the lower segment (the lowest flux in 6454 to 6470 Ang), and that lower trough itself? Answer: 10.43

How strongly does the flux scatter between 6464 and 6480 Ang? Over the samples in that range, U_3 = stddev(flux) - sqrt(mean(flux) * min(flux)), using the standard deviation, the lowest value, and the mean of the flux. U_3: -19.8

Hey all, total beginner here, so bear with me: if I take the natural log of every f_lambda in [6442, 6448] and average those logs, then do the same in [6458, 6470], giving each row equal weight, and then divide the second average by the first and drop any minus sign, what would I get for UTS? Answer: 0.99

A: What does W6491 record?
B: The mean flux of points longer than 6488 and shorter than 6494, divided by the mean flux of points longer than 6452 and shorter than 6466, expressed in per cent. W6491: 106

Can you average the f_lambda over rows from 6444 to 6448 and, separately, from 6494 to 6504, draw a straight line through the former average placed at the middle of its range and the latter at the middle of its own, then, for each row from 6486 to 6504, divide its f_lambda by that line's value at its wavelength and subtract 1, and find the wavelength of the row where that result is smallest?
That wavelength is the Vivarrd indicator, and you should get 6503.0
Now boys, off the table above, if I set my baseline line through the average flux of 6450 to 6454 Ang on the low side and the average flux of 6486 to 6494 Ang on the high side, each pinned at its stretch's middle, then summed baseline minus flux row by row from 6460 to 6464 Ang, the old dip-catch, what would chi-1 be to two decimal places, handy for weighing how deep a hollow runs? 2.80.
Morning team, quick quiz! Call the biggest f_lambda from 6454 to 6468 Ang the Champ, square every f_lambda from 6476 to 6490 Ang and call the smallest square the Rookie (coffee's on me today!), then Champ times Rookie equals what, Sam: 8079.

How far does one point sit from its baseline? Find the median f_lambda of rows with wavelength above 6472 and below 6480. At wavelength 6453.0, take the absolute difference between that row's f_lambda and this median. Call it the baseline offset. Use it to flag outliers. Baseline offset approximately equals 0.85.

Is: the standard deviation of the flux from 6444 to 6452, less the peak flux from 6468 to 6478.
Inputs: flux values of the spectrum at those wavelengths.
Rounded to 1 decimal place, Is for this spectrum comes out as -20.4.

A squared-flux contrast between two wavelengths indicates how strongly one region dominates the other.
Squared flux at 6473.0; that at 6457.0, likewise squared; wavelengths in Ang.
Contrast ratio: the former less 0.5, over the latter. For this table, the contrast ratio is 1.02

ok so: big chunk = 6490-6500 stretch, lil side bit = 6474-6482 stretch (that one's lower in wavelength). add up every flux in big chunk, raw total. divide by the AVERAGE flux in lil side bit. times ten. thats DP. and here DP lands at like 53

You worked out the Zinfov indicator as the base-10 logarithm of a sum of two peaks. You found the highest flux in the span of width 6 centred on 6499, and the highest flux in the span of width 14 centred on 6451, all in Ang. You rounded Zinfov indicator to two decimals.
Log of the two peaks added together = 1.62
